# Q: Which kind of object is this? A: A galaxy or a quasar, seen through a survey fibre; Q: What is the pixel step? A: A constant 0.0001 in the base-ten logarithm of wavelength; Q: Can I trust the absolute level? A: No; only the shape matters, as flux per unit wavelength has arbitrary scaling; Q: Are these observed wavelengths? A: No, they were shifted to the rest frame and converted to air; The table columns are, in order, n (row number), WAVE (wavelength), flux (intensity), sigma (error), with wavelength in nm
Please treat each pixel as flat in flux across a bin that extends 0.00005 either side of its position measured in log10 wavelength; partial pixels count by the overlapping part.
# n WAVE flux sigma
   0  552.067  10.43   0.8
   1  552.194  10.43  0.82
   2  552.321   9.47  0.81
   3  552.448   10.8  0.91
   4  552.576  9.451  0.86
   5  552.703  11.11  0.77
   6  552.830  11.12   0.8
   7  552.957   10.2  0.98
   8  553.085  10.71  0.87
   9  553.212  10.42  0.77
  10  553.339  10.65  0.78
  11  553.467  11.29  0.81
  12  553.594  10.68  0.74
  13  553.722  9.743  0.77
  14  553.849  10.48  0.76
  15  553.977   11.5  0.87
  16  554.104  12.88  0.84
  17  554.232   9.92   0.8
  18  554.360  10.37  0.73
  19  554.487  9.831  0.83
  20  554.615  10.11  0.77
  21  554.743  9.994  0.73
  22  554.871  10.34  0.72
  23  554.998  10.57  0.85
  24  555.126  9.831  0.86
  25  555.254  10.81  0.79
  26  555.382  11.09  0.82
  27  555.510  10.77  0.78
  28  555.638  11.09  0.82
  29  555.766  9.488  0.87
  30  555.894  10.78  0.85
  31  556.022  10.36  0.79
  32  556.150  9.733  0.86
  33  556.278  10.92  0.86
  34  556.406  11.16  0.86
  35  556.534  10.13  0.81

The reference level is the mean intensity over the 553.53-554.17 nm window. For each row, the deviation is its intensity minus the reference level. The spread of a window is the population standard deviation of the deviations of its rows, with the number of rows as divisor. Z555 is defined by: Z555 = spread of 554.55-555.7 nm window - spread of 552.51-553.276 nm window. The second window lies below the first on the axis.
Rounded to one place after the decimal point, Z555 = -0.1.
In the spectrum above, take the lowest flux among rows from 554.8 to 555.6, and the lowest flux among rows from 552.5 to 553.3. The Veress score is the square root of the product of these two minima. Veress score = 9.6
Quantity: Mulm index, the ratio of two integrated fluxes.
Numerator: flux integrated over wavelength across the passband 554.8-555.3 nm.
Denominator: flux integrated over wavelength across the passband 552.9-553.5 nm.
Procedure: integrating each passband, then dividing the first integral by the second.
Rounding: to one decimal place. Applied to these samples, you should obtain 0.8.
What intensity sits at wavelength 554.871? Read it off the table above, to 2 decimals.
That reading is 10.34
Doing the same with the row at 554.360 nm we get 10.37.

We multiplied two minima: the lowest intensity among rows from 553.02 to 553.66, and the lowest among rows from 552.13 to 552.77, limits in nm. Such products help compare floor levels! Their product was 98.5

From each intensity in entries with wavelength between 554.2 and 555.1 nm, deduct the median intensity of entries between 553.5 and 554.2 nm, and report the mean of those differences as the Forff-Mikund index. -0.5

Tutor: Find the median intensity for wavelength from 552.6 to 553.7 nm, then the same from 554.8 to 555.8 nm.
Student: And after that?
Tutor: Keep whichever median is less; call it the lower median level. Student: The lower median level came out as 10.7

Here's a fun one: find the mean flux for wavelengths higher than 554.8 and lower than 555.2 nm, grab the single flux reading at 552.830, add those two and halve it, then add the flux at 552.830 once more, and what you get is 21.8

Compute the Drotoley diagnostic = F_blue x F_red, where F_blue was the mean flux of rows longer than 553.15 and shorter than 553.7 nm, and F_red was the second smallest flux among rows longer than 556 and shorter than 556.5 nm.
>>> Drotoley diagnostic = 111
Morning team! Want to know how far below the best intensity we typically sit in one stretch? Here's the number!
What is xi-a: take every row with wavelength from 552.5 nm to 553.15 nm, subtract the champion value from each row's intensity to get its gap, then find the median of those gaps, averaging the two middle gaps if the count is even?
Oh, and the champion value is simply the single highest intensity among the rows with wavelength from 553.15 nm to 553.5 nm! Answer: -0.58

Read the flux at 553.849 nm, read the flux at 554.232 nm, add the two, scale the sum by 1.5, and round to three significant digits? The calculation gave 30.6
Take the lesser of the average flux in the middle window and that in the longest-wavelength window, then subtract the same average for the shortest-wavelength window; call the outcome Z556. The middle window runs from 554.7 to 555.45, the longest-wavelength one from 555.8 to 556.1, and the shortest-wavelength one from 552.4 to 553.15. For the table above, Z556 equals -0.13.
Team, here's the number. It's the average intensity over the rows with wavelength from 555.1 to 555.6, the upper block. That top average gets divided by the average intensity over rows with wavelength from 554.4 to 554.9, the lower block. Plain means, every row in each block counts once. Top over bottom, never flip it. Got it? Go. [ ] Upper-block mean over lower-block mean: 1.06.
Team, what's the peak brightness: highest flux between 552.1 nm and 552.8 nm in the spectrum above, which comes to 11.11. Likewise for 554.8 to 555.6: 11.09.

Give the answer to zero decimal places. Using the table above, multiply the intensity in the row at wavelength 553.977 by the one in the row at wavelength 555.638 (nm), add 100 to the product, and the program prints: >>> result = 228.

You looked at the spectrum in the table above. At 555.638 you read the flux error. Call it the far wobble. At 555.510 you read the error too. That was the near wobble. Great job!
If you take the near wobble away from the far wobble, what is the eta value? 0.04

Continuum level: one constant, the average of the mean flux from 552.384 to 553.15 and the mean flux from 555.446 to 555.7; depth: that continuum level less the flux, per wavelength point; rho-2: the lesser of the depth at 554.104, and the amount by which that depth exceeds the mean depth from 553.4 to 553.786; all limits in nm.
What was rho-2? -2.3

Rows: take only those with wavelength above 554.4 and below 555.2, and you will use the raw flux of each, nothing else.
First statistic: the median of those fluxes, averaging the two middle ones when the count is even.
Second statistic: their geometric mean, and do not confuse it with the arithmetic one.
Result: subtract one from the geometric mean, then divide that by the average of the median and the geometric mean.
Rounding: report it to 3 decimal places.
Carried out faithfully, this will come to 0.904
